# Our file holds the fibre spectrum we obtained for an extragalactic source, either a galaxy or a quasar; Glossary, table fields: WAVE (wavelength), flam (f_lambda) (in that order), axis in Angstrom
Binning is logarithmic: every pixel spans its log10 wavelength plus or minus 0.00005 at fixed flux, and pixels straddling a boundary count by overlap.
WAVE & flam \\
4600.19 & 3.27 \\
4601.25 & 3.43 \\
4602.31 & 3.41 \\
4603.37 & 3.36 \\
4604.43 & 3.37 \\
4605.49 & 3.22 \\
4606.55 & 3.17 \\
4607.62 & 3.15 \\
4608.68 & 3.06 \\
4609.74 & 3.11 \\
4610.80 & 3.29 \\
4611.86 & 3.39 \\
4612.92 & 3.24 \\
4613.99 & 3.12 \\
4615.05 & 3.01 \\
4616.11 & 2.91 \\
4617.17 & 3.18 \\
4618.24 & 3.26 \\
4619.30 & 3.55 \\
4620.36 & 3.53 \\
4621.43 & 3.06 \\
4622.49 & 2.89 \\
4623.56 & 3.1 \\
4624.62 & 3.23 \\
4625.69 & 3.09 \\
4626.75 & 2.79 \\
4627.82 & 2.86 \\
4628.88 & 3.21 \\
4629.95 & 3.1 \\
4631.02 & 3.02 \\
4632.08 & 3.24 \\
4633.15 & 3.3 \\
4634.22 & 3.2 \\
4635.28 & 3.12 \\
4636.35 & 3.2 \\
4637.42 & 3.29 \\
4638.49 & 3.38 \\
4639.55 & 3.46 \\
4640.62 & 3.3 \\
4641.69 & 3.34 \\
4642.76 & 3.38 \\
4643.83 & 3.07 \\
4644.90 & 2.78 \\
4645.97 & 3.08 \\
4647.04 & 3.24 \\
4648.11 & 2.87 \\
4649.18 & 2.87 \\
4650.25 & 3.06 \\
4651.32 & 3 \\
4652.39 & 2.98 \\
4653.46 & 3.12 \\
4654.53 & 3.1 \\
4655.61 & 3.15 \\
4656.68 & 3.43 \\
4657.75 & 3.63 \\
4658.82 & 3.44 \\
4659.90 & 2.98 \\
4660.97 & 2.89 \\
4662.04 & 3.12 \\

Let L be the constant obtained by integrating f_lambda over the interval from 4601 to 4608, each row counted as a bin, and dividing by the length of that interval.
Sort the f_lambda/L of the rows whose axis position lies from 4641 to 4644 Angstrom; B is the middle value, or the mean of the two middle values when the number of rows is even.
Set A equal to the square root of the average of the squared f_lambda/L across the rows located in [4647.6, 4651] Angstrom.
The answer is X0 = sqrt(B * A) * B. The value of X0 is 0.96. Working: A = 0.89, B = 1.01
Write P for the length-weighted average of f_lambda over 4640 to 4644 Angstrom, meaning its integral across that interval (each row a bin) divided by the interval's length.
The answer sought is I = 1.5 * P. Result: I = 4.9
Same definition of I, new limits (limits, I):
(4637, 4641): 5.0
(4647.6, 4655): 4.5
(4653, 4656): 4.7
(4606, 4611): 4.7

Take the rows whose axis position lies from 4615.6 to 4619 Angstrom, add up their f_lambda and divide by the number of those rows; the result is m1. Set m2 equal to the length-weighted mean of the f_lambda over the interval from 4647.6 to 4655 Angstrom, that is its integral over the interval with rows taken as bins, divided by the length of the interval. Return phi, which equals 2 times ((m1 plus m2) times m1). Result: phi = 38.1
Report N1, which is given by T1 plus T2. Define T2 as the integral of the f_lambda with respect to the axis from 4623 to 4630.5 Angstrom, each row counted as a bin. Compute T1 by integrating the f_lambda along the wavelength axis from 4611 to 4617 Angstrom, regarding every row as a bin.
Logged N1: 42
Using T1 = 19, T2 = 23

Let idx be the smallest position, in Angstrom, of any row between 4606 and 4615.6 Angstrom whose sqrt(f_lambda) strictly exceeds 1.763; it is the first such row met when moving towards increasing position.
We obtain 4606.55 Angstrom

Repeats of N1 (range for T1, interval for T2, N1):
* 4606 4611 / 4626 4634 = 40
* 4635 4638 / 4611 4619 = 35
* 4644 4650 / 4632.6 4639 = 39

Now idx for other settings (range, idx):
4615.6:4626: 4617.17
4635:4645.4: 4635.28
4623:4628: 4624.62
